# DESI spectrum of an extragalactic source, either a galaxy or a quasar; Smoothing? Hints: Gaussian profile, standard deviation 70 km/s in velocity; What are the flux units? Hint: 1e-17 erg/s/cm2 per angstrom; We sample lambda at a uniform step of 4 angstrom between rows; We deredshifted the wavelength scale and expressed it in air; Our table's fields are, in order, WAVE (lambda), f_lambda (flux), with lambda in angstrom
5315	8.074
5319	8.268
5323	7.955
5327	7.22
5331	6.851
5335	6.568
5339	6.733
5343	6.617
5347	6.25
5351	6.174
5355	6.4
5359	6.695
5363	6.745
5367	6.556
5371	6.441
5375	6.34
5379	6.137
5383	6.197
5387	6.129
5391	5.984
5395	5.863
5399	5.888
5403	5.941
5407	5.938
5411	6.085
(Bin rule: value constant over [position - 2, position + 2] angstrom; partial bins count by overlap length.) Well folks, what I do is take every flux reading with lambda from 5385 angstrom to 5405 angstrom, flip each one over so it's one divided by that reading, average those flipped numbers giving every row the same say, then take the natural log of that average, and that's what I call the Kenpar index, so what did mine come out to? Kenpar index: -1.785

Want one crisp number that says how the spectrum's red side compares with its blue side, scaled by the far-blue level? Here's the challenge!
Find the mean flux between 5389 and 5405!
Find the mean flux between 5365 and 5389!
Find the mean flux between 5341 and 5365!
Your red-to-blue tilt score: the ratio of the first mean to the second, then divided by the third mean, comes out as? 0.145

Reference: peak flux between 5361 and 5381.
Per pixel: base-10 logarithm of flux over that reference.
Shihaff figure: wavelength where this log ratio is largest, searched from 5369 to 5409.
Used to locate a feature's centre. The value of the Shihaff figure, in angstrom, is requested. 5371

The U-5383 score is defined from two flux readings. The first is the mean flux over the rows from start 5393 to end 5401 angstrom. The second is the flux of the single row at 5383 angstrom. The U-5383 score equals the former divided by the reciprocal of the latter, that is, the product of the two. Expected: 36.4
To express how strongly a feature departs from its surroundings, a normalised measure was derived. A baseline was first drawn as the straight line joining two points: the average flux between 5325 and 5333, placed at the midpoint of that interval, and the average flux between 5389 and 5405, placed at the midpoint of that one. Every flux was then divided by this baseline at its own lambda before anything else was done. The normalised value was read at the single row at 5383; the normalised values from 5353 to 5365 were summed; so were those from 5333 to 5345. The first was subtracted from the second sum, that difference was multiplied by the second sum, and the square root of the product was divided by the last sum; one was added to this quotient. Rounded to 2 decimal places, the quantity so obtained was 1.85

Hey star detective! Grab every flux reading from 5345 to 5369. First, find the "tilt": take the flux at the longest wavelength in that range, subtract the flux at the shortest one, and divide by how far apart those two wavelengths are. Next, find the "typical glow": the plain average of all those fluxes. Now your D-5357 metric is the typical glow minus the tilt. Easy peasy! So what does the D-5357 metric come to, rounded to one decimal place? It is 6.5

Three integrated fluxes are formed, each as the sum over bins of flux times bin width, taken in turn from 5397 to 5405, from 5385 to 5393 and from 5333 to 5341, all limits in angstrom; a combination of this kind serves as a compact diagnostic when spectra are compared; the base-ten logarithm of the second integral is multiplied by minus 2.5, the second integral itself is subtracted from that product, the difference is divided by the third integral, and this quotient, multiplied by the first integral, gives -47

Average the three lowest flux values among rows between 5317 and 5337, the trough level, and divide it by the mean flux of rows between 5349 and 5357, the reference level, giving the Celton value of 1.09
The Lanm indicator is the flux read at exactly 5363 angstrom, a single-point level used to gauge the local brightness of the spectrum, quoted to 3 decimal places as 6.745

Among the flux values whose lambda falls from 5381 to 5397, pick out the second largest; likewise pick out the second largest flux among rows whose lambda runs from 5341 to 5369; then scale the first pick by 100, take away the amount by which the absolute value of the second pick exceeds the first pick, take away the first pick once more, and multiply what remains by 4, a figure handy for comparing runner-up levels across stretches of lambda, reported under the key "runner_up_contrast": 2425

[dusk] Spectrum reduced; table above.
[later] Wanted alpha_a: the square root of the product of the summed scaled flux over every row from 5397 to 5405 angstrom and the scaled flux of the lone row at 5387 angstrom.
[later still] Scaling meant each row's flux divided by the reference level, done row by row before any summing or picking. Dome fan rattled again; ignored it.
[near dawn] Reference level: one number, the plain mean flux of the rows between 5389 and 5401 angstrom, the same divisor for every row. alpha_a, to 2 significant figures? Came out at 1.4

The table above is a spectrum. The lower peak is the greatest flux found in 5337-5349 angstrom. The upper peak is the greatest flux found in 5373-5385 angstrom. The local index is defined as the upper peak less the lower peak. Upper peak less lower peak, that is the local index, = -0.39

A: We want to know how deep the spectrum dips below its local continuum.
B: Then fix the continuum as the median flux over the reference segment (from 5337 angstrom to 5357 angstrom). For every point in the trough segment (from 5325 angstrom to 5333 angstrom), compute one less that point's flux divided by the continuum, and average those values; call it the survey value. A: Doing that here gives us -0.10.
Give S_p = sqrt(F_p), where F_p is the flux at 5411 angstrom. 2.47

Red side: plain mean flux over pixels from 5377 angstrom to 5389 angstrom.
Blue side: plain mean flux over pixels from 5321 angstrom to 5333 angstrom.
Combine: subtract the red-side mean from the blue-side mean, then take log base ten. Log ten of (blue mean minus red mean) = 0.1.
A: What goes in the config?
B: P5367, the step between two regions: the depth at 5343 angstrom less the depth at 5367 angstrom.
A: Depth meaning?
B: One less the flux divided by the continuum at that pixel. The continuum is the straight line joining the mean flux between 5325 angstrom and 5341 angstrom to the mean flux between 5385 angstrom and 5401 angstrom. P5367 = 0.045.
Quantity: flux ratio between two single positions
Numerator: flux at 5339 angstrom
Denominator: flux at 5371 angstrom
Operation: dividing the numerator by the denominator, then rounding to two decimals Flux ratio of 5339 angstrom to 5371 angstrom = 1.05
